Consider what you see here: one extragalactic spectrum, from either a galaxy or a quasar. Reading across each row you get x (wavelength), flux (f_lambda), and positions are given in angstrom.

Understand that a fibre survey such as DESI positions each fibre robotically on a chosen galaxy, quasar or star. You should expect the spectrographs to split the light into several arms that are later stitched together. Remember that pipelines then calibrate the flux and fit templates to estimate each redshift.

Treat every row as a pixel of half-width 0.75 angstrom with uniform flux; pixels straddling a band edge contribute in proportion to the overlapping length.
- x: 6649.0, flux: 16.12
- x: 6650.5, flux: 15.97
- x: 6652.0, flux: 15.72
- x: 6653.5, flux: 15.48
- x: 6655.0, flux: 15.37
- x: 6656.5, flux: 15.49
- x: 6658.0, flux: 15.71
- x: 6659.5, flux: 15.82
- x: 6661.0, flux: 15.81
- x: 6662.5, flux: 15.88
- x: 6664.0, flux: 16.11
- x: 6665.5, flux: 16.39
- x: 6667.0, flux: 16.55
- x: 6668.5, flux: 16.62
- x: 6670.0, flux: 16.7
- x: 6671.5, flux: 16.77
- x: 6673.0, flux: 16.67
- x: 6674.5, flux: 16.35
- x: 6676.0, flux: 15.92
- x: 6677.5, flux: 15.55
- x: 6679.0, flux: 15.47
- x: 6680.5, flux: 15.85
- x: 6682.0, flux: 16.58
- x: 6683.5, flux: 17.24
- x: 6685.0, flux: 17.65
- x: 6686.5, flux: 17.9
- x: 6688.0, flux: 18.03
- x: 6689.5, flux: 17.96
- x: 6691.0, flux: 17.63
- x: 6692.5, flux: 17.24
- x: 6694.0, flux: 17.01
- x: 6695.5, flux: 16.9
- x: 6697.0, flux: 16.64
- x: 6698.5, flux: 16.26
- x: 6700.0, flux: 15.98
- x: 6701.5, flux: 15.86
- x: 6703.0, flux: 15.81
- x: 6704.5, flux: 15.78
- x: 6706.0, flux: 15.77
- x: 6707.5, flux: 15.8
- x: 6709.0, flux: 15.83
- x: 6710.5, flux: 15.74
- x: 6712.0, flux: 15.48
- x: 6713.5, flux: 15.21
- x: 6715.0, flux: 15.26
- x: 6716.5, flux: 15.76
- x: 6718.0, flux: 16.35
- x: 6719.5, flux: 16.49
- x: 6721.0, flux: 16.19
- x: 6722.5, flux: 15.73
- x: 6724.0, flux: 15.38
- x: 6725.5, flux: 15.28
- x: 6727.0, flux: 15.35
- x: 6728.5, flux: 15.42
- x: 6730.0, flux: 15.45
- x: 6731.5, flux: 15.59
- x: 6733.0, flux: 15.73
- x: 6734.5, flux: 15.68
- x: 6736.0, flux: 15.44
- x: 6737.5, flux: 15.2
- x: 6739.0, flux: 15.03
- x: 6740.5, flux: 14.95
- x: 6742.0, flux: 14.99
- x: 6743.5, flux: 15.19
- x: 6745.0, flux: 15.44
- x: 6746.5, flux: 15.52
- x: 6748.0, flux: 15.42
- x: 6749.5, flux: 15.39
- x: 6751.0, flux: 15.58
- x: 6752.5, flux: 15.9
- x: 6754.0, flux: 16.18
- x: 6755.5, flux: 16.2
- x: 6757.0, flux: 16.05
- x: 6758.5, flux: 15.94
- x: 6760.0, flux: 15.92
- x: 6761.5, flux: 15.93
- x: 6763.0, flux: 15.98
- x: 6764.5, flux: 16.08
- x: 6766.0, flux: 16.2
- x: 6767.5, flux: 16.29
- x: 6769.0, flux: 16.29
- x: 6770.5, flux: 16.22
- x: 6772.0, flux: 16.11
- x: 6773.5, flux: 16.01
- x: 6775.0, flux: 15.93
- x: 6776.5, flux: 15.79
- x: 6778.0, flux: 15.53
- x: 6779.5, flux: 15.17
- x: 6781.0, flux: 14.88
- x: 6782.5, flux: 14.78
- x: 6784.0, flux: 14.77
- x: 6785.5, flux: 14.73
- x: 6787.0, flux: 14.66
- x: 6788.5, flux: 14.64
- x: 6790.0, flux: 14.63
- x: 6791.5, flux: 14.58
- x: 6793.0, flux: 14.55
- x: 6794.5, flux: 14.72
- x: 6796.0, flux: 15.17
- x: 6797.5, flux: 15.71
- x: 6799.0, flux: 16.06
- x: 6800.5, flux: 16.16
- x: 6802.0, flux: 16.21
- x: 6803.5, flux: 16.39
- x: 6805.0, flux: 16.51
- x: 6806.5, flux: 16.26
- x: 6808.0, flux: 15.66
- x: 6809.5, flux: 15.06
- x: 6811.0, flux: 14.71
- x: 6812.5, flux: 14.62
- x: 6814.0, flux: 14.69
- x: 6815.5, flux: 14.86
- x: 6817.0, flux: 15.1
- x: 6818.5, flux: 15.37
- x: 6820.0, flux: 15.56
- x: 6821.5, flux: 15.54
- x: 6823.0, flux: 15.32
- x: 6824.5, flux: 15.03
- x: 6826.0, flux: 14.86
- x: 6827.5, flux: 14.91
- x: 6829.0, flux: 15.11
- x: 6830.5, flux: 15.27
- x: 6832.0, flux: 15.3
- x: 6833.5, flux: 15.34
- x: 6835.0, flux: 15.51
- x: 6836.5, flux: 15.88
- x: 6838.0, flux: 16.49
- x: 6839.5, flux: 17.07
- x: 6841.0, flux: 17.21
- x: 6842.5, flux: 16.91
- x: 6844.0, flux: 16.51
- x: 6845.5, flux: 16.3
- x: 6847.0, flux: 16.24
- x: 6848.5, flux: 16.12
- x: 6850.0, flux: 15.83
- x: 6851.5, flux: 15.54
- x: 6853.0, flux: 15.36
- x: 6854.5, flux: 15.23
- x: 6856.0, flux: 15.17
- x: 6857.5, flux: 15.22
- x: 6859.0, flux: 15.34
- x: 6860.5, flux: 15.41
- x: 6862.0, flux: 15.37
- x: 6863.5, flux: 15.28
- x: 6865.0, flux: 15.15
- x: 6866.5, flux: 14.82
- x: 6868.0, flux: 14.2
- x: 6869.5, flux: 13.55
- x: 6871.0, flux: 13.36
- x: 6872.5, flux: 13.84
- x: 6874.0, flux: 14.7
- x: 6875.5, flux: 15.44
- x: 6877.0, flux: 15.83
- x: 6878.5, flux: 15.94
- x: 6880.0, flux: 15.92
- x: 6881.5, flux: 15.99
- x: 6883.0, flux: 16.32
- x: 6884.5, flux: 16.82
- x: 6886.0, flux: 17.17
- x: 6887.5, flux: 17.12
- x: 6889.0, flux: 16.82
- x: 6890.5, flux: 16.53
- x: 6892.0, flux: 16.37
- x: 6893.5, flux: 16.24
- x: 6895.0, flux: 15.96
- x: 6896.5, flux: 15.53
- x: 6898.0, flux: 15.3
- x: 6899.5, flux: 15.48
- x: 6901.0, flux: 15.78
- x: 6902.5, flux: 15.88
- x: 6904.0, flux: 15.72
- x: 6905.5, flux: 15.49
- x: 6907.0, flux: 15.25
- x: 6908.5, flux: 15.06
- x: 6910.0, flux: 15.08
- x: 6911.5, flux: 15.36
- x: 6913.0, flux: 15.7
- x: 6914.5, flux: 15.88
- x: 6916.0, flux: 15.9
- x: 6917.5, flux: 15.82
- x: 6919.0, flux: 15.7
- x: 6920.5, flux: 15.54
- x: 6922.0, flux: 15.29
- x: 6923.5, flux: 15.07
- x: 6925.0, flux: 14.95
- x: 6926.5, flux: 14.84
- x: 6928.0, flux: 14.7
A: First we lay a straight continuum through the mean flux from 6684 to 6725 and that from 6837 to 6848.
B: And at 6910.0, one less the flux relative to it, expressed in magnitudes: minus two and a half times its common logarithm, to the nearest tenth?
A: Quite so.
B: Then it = 2.5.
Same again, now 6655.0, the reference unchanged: 3.2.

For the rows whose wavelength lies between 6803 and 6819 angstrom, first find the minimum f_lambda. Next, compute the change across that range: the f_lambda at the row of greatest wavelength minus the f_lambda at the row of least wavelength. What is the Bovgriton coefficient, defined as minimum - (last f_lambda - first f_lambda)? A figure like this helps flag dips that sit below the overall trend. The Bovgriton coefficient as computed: 15.6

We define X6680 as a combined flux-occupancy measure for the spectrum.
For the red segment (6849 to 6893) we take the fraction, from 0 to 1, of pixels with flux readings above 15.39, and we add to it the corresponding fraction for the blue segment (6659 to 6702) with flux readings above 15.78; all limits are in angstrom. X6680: 1.4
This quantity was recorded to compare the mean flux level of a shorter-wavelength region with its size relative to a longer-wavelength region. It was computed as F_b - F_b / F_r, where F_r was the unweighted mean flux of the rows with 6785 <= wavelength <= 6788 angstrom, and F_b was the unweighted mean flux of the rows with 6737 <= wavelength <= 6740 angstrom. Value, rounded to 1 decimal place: 14.1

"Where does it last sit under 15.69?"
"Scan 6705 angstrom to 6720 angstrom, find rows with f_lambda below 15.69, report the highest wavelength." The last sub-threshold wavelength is 6715.0 angstrom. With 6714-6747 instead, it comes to 6746.5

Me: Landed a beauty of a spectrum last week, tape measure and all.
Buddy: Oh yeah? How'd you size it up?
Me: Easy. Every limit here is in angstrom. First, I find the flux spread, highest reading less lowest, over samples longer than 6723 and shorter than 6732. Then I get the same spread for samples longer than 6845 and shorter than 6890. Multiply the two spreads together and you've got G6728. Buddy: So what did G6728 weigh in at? 1.2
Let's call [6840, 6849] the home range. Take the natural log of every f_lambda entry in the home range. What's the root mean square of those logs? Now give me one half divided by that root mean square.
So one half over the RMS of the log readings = 0.178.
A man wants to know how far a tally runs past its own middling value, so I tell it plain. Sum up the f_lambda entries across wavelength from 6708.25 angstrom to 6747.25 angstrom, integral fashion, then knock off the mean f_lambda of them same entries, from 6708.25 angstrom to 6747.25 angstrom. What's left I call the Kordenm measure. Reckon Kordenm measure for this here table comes 590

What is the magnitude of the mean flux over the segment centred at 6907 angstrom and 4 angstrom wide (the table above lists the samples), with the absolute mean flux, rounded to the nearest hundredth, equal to 15.27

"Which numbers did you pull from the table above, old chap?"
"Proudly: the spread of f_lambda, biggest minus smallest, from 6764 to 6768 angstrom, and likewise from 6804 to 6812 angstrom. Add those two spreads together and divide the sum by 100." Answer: 0.020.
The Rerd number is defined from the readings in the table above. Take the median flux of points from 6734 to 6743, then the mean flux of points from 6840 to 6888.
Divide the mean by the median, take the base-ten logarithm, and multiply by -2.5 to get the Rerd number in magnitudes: -0.034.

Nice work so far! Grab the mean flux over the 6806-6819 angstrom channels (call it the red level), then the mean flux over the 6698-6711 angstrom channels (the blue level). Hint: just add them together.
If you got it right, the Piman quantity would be 31.0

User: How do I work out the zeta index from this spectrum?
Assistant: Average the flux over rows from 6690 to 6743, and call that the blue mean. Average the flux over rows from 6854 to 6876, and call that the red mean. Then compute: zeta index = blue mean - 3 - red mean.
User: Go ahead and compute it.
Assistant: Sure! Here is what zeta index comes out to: -2.0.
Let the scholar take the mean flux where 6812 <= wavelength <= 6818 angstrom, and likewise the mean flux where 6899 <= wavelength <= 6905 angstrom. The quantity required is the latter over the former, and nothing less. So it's 1.06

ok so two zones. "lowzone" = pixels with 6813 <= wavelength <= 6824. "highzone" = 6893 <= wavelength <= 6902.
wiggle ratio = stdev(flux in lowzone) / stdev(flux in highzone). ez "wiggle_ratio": 1.0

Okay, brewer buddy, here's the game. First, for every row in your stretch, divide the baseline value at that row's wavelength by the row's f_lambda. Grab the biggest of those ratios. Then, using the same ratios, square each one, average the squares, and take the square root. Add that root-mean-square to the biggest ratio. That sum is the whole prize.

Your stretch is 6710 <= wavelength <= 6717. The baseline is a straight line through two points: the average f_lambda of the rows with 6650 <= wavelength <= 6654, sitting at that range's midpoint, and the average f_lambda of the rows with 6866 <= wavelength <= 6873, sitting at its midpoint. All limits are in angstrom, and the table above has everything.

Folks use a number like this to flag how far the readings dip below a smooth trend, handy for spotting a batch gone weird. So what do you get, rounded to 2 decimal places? 1.98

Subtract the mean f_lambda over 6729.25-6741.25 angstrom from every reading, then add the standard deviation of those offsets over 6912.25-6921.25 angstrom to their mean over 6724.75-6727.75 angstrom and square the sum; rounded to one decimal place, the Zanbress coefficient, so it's 0.0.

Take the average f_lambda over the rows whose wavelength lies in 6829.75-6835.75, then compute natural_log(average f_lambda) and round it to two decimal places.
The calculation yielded 2.73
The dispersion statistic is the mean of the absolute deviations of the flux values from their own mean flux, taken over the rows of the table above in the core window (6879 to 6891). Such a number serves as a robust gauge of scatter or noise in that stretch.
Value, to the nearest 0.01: 0.40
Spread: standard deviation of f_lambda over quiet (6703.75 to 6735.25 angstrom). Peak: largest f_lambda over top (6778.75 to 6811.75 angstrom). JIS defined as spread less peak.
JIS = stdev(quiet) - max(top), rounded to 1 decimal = -16.2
